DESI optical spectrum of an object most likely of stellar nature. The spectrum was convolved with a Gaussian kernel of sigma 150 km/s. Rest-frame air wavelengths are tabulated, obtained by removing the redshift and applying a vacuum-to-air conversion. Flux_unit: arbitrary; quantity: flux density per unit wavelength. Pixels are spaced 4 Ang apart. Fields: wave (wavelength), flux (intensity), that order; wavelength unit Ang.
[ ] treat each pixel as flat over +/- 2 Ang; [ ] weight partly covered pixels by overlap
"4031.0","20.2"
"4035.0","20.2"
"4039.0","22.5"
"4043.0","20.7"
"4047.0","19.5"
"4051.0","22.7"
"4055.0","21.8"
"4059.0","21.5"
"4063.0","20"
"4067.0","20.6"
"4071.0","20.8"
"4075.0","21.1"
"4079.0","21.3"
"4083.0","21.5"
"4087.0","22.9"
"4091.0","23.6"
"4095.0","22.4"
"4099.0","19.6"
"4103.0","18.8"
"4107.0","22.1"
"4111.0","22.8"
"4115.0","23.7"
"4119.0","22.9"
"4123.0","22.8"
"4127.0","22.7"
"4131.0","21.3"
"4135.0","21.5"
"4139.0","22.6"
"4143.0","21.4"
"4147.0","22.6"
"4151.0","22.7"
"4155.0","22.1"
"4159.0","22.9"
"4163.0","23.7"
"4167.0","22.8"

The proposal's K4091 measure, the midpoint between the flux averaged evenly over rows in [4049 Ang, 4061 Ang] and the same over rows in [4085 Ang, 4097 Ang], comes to 22.5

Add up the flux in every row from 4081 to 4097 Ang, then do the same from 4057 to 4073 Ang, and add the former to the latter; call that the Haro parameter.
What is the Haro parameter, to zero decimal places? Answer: 173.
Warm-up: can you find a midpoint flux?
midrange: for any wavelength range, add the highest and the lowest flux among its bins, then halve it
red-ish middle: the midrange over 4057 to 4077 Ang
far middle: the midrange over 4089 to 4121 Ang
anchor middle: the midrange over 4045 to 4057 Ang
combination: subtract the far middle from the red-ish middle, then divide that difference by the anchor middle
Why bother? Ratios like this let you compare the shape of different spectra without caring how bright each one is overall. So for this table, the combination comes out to -0.024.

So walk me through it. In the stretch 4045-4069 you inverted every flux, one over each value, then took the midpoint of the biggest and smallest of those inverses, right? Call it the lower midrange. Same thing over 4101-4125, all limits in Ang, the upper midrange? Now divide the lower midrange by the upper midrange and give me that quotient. 0.999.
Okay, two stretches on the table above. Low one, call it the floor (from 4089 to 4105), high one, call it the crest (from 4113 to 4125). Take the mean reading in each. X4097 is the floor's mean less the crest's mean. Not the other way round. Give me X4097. -2.0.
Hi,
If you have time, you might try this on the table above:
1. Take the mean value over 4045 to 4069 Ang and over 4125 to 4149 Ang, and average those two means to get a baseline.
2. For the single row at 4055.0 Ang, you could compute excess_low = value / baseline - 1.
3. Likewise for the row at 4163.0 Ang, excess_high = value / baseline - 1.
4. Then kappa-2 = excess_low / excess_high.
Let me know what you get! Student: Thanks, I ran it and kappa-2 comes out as 0.13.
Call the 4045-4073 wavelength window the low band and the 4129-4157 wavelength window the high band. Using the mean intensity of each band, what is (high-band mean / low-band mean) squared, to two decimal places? 1.10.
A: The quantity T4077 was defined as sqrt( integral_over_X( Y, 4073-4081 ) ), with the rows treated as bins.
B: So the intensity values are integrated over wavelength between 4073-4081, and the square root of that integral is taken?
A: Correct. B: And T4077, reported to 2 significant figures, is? 13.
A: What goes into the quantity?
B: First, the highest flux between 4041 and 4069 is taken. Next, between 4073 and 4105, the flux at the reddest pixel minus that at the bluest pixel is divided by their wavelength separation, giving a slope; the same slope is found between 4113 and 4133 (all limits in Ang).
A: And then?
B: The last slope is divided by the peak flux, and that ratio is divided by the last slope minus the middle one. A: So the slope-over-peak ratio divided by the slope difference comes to 0.097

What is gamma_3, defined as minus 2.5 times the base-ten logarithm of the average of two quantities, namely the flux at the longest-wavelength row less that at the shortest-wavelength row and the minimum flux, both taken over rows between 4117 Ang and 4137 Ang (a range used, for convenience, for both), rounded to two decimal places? -2.49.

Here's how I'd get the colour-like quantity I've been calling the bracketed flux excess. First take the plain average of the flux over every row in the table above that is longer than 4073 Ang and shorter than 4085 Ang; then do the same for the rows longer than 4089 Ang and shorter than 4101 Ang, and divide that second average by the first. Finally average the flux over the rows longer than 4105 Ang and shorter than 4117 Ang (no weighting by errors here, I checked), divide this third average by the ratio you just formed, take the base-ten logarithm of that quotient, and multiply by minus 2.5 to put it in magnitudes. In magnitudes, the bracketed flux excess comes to -3.37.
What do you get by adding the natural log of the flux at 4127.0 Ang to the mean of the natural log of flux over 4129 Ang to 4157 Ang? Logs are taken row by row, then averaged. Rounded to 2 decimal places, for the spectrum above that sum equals 6.21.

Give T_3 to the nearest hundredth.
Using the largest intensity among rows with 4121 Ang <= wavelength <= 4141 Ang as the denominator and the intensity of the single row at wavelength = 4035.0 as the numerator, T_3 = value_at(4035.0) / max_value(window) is 0.89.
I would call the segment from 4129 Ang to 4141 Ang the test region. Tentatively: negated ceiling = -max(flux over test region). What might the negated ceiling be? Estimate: -22.6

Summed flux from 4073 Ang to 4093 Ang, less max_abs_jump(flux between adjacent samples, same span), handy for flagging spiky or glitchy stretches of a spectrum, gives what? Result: 109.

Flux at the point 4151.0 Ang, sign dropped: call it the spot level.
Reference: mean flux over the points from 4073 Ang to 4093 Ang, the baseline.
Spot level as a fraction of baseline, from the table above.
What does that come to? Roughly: 1.028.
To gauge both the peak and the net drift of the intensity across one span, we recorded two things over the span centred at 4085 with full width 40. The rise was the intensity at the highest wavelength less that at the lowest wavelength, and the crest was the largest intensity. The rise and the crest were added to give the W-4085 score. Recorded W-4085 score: 21.8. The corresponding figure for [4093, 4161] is 24.2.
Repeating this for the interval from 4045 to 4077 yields 24.3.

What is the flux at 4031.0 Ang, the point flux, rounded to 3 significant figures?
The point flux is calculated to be 20.2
